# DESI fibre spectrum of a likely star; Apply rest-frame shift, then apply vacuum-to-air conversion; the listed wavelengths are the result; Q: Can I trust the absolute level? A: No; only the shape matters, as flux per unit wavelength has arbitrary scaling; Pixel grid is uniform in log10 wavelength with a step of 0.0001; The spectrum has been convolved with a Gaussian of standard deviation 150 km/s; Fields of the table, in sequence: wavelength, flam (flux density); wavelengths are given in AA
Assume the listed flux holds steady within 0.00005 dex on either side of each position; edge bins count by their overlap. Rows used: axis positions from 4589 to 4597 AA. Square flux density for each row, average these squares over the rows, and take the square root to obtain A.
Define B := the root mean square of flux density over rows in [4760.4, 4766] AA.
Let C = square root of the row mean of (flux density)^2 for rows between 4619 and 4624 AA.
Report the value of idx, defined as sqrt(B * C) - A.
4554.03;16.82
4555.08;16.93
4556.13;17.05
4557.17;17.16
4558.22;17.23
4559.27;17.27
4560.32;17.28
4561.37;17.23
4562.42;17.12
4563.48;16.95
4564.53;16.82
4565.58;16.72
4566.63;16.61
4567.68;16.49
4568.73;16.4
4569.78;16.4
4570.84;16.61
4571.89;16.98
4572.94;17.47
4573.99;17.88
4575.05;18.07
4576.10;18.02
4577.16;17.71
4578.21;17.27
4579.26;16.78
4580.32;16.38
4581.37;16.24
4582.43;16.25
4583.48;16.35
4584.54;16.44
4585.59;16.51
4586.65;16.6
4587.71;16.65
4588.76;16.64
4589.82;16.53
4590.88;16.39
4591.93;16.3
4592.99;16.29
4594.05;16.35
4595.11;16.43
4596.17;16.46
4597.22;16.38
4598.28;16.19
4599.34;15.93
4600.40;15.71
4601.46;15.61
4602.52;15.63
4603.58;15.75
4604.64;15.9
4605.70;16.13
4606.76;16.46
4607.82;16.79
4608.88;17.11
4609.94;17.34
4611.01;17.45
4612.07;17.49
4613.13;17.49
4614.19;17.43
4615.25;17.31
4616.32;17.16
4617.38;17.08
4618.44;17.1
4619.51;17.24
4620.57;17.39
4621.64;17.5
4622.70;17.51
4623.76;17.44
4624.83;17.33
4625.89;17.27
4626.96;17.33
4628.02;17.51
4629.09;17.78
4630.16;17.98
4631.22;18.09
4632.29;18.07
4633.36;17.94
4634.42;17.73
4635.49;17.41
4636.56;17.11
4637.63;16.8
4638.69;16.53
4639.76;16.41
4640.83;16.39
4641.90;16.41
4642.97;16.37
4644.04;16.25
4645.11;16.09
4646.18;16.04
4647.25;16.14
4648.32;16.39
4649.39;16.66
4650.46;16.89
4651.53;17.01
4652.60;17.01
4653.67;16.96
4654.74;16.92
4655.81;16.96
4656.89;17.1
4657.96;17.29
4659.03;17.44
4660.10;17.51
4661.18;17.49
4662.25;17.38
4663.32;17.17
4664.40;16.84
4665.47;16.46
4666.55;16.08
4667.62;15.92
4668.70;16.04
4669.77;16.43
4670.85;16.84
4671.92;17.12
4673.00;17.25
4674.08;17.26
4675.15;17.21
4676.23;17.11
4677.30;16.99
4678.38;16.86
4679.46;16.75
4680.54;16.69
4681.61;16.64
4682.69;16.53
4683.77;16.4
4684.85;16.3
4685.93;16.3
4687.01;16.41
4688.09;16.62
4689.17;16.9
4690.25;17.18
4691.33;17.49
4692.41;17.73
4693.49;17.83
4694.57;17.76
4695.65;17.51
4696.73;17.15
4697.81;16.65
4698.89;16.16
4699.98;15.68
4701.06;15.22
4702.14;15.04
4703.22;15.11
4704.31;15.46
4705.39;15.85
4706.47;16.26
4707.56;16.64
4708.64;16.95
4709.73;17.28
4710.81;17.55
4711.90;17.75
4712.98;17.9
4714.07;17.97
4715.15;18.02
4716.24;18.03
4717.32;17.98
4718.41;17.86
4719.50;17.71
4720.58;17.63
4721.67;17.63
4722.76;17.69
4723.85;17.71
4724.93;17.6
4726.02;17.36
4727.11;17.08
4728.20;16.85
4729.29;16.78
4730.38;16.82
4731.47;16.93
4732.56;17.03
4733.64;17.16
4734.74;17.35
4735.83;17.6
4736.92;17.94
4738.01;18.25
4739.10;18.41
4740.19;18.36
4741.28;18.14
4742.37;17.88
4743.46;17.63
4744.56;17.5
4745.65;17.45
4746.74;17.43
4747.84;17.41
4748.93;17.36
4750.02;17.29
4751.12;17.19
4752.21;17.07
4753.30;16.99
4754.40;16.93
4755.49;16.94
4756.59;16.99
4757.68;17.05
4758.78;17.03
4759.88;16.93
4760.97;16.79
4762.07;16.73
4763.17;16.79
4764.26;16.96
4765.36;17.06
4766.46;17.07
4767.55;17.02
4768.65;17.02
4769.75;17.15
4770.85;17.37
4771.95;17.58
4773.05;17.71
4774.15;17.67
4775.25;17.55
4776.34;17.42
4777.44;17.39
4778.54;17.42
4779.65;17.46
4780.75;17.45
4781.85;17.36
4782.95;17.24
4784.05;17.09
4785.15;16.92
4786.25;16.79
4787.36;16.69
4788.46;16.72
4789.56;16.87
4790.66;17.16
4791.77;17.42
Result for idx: 0.7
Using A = 16.4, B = 16.9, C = 17.4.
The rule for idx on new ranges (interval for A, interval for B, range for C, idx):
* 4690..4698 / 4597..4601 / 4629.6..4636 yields -0.5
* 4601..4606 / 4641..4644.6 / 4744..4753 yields 1.0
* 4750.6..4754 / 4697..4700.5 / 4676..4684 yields -0.6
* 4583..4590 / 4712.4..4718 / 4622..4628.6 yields 1.2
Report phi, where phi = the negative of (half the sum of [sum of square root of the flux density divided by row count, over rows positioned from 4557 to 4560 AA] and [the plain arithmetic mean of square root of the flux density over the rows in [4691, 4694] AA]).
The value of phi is -4.18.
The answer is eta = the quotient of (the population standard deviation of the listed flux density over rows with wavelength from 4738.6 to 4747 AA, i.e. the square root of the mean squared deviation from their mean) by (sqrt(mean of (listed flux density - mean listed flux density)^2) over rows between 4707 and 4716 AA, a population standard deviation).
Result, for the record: 0.8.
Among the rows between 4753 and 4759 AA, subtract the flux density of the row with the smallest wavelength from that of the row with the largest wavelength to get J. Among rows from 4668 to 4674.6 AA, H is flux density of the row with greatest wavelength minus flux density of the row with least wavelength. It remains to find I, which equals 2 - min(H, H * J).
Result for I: 2.0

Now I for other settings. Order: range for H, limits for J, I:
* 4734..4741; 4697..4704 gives 3.6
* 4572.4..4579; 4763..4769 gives 2.2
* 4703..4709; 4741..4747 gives 3.3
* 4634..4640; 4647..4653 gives 3.3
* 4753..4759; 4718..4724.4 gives 2.0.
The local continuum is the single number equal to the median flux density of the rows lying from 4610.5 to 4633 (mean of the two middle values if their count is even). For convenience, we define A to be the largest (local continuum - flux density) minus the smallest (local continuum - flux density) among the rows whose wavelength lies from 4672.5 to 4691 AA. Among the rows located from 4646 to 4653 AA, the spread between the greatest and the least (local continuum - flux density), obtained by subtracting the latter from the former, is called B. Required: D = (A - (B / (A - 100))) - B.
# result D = 0.0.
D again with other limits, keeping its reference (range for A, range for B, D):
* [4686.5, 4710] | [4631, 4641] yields 1.1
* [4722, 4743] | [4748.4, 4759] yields 1.2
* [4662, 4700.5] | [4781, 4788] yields 1.5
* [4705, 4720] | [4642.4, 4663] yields 0.7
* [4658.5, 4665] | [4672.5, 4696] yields -0.8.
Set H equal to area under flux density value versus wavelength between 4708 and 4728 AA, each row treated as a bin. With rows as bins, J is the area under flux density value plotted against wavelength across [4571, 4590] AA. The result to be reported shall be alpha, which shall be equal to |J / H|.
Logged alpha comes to 0.91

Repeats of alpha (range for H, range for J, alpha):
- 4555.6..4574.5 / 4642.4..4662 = 1.03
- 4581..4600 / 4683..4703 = 1.07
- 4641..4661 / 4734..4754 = 1.05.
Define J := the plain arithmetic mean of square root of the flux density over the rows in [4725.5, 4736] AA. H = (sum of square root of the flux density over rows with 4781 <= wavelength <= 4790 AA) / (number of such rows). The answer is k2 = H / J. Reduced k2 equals 1.00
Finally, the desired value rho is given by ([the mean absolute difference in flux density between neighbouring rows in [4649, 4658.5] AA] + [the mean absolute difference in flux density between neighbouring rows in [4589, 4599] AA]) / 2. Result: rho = 0.093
